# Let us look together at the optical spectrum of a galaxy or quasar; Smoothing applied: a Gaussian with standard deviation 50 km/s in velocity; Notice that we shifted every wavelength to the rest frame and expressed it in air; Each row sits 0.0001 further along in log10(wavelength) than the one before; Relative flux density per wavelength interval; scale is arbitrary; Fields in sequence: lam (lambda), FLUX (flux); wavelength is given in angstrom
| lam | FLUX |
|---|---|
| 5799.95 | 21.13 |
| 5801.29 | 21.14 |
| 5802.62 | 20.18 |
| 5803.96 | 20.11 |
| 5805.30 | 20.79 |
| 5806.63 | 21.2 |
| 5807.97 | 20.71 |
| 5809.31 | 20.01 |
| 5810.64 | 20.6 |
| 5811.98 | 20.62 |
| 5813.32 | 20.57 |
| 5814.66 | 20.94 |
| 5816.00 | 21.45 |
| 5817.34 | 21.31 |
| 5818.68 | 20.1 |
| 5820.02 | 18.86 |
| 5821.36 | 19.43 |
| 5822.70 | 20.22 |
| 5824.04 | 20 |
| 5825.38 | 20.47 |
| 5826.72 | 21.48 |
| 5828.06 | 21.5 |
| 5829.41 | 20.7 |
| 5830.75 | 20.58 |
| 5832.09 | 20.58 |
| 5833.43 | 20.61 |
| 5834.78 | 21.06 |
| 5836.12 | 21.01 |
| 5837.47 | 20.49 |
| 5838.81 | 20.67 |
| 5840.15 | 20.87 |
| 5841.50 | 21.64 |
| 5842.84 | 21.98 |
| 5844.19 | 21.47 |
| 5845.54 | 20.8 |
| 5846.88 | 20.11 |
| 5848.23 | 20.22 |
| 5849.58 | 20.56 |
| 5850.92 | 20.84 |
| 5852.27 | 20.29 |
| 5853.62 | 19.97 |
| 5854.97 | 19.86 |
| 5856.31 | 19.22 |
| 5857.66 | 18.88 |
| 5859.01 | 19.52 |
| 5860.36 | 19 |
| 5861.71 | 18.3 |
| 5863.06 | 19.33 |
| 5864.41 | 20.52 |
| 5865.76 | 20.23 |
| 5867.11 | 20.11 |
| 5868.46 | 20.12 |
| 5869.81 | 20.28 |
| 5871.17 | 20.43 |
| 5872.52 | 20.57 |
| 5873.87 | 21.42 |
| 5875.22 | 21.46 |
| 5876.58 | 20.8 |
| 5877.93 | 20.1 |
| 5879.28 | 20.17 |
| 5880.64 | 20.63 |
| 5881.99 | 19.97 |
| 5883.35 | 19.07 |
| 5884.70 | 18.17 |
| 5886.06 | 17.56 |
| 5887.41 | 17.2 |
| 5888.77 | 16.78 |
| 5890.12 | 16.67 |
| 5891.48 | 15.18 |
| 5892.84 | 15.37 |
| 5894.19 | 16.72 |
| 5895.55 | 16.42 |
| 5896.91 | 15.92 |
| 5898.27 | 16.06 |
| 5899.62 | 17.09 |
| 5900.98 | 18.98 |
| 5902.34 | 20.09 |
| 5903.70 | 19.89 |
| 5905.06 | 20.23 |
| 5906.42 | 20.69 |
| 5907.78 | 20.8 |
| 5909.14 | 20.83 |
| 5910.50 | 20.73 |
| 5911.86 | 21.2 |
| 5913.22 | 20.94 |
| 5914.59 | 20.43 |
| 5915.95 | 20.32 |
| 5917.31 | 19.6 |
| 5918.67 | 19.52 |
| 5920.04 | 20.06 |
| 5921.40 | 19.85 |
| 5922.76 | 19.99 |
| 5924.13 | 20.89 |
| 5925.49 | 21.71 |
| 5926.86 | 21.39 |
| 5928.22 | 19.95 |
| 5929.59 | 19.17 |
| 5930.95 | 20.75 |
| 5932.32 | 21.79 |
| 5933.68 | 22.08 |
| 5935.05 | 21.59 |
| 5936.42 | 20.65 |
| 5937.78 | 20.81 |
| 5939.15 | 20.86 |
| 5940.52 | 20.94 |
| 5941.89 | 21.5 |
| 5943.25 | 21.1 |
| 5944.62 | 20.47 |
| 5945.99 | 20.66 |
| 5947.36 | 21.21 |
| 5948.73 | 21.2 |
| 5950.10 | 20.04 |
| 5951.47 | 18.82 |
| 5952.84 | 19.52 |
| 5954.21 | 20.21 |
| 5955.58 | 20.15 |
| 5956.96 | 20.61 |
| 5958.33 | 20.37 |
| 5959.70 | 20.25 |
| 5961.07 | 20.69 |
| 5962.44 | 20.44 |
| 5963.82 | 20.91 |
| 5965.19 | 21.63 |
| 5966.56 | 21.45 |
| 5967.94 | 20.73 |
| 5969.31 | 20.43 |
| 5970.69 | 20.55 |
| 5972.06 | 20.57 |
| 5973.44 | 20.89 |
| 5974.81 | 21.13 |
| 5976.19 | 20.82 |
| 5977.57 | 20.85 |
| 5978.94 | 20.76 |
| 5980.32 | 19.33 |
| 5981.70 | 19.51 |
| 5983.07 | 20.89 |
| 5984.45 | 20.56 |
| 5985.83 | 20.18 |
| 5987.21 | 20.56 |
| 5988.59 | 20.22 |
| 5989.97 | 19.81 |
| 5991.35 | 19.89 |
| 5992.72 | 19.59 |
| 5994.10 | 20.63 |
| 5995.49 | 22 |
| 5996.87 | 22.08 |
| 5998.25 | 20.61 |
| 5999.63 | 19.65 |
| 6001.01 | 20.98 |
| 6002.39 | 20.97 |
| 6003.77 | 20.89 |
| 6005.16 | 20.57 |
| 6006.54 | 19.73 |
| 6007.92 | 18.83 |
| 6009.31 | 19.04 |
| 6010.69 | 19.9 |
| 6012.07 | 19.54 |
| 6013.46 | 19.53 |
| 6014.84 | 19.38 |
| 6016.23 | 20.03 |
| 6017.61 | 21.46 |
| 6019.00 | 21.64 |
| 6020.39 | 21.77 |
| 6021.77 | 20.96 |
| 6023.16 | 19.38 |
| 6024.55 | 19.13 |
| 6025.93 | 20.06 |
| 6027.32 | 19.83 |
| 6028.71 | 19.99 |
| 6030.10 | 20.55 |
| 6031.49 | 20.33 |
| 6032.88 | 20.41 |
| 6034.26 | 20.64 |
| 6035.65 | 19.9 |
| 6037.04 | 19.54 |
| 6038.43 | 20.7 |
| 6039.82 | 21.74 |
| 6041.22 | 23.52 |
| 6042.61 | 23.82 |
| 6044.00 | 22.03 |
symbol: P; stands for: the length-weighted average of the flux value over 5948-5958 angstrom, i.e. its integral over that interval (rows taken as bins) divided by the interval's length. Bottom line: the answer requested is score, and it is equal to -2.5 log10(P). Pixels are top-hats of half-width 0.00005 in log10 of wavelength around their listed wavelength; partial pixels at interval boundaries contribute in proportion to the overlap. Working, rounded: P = 20.1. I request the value -3.26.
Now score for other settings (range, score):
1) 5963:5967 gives -3.32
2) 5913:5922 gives -3.26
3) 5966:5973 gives -3.29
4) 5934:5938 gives -3.31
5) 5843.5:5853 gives -3.28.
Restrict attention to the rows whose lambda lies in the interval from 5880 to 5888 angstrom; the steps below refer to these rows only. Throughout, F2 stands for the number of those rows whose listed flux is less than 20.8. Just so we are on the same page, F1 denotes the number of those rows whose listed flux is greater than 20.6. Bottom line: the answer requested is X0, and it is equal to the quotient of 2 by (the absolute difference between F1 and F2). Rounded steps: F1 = 1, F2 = 6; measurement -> 0.40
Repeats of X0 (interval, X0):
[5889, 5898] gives 0.33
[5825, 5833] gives 2.00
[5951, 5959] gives 0.40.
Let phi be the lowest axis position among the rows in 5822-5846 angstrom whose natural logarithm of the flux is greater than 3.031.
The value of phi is 5826.72 angstrom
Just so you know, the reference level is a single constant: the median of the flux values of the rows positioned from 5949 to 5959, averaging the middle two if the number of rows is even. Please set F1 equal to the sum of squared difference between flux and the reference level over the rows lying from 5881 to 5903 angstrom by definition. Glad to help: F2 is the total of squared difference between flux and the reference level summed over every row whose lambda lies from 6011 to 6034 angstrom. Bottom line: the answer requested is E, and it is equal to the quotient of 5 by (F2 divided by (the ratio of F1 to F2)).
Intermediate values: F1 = 163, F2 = 11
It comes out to 7.2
